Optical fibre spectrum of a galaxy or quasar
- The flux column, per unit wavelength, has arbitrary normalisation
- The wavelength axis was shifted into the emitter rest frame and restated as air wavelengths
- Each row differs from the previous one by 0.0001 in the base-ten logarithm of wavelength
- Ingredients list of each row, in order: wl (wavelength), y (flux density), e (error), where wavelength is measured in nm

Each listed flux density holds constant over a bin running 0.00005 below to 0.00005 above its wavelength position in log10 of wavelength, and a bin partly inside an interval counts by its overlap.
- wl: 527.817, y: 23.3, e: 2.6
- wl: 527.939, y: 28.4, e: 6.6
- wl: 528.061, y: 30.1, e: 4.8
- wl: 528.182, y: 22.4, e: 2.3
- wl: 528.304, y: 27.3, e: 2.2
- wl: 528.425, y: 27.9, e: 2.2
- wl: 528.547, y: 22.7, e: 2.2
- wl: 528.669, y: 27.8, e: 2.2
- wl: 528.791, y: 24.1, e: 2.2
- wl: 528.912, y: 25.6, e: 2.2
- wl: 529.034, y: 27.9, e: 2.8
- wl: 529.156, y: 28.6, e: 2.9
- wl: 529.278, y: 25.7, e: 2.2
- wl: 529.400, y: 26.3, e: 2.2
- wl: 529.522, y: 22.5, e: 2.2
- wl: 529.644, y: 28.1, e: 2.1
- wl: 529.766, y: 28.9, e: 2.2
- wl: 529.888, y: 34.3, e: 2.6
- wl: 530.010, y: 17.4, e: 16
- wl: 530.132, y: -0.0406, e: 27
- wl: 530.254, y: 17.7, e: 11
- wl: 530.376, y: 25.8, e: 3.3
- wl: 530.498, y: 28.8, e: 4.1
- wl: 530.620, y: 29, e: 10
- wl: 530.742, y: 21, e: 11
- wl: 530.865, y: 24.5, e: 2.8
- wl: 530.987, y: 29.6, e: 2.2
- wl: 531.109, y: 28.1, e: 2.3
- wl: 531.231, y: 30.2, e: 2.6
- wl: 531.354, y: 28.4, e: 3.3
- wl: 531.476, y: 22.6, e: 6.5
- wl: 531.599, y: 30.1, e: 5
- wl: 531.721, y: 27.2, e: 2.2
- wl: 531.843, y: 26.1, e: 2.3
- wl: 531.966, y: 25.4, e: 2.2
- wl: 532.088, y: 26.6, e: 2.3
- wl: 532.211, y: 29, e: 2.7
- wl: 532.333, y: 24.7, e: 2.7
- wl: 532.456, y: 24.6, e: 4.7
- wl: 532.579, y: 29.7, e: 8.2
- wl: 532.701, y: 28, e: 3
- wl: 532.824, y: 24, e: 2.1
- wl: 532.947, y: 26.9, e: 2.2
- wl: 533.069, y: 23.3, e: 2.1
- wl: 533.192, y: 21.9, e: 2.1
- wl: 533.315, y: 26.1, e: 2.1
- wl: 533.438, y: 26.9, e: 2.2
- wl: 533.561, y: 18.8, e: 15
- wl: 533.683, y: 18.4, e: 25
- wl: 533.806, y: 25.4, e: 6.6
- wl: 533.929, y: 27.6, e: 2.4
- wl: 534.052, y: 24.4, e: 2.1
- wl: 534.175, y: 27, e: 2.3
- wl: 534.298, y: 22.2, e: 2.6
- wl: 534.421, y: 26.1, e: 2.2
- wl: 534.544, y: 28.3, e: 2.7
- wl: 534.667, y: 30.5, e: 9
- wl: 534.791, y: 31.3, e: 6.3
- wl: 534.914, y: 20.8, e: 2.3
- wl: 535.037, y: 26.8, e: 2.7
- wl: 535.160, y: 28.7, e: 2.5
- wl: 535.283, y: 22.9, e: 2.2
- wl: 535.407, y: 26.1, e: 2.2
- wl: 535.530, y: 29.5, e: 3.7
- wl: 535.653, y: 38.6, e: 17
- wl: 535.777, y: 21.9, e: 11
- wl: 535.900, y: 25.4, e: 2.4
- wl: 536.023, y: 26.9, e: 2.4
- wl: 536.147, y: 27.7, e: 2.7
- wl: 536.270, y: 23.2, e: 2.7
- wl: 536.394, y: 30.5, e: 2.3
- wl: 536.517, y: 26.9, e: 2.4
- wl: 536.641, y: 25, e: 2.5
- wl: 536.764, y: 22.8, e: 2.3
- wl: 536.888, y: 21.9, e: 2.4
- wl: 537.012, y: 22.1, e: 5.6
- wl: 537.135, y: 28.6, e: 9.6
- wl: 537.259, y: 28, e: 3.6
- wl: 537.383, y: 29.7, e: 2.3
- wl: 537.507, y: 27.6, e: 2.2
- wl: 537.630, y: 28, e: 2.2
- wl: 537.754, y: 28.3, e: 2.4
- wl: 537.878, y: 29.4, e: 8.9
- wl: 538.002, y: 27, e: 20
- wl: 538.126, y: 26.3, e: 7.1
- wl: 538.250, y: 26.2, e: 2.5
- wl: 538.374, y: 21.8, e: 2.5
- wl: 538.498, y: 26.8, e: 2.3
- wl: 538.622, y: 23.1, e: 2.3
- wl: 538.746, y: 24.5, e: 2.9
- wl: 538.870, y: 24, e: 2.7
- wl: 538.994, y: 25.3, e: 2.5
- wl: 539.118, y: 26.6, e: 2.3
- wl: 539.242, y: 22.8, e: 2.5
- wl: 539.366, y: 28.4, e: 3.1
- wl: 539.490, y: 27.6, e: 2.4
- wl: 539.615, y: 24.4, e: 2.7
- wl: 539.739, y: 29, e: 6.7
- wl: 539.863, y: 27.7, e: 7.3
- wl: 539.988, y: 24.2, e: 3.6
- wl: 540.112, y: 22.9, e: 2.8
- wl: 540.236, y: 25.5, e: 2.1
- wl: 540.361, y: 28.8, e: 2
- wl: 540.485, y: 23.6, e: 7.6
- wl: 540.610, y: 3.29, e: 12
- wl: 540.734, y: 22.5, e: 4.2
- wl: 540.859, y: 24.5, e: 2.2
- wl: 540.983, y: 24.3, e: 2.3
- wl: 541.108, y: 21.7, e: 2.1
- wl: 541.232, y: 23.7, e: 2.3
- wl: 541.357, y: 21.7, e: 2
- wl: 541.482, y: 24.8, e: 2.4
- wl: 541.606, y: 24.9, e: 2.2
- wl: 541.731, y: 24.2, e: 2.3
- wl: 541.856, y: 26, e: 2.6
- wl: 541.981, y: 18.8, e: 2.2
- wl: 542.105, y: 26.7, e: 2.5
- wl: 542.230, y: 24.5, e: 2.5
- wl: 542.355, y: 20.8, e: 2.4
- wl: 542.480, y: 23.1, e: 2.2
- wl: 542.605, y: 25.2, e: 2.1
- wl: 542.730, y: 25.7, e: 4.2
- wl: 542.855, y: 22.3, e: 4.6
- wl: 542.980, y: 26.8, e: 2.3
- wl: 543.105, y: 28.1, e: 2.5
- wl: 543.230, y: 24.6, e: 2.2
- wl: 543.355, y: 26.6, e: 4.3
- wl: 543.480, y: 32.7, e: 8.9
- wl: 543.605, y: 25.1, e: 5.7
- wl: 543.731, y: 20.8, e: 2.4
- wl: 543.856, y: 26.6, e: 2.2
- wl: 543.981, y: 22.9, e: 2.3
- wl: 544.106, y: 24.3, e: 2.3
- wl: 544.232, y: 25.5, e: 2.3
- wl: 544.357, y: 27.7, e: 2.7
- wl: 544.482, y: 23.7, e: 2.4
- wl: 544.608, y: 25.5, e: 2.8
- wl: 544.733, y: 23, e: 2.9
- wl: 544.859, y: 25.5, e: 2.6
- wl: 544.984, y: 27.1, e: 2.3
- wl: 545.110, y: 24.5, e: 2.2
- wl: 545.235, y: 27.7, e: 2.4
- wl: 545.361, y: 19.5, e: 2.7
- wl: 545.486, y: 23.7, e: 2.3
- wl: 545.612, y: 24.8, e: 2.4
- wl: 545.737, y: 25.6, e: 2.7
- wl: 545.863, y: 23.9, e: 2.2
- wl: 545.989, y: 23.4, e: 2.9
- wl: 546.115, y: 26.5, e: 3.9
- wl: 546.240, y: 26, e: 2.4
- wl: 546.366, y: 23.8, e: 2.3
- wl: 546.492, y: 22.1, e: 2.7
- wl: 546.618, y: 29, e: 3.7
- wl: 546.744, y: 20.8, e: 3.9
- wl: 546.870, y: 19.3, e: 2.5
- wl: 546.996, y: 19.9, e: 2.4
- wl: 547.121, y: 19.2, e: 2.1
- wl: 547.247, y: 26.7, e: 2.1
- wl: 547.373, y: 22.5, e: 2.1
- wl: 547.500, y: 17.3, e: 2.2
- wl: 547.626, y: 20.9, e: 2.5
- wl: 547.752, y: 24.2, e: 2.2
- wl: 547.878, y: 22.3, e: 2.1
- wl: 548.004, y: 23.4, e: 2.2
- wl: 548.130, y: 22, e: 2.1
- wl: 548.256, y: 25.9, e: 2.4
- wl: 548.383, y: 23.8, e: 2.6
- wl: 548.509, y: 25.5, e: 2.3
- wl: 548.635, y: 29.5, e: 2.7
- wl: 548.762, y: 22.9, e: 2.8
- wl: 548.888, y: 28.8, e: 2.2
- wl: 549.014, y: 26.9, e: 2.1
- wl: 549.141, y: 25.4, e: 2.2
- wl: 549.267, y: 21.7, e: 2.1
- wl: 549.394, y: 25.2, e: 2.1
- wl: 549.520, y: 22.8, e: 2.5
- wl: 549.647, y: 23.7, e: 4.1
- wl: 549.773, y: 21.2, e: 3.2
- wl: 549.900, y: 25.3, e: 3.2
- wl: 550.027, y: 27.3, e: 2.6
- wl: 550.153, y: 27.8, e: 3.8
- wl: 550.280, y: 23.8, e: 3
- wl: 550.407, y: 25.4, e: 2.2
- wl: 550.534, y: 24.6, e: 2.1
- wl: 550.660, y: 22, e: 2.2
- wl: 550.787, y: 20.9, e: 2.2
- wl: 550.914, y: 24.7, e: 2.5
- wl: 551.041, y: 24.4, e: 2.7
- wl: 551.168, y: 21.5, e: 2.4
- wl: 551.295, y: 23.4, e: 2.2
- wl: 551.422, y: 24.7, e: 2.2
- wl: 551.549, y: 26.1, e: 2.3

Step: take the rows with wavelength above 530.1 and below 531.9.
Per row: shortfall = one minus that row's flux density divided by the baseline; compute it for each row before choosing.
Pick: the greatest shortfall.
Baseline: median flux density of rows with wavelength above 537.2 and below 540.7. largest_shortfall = 1.00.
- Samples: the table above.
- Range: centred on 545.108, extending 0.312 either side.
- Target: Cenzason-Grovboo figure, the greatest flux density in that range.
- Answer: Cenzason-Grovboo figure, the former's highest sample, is 27.7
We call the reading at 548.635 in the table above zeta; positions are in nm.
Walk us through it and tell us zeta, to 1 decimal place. 29.5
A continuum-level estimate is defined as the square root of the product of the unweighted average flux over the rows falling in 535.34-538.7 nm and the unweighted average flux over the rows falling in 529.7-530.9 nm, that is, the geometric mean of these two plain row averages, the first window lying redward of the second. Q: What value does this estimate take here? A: 24.6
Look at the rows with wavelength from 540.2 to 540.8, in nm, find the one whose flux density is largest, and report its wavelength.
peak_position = 540.361 nm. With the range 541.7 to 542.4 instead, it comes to 542.105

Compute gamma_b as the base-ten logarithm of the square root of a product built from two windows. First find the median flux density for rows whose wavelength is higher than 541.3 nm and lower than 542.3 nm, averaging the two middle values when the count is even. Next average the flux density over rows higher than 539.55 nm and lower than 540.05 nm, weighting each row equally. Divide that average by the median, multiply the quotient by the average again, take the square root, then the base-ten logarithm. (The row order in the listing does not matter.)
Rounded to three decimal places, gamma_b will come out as 0.724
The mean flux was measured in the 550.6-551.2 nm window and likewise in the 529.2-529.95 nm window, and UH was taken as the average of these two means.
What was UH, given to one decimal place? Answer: 25.2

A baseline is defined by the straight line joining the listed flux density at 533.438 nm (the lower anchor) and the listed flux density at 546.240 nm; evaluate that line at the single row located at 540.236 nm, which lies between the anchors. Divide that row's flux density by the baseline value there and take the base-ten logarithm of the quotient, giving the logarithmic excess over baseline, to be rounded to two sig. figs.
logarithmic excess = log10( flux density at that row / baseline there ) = -0.015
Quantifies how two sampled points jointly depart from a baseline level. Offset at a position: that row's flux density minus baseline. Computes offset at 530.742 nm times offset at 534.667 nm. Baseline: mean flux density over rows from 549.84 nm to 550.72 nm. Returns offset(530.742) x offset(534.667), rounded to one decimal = -22.2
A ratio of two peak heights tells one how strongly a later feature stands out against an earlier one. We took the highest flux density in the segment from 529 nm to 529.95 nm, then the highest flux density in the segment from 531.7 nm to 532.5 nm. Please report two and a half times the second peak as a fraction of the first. 2.11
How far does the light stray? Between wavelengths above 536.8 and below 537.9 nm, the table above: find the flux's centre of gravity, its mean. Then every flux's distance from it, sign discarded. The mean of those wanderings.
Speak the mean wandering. 2.3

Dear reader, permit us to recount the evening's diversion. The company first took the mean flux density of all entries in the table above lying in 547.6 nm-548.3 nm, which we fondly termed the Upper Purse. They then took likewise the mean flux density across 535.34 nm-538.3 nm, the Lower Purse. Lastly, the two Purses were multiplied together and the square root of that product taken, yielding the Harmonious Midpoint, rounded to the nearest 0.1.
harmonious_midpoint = 25.0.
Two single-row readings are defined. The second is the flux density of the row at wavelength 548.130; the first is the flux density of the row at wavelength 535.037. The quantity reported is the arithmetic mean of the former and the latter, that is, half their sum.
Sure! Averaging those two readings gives 24.4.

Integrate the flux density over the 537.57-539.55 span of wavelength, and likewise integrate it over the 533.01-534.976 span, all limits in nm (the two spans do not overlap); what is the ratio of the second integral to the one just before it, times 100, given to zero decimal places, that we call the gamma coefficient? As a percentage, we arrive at 95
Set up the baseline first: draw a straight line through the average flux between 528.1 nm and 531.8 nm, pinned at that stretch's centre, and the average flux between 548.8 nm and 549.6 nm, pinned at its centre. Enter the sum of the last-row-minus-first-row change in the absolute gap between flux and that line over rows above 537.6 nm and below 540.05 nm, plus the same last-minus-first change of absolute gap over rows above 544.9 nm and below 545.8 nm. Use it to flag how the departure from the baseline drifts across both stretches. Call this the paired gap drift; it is -3.2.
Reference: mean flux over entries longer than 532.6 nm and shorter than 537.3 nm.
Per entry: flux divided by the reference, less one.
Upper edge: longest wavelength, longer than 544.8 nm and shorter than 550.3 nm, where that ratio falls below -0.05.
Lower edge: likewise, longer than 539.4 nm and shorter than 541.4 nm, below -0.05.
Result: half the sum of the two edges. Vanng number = 545.82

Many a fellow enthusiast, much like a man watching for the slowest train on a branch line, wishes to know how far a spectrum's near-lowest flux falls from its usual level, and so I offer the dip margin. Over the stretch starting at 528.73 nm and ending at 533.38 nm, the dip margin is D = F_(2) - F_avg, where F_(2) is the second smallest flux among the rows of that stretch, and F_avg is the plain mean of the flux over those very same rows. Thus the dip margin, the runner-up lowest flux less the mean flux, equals -8.1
